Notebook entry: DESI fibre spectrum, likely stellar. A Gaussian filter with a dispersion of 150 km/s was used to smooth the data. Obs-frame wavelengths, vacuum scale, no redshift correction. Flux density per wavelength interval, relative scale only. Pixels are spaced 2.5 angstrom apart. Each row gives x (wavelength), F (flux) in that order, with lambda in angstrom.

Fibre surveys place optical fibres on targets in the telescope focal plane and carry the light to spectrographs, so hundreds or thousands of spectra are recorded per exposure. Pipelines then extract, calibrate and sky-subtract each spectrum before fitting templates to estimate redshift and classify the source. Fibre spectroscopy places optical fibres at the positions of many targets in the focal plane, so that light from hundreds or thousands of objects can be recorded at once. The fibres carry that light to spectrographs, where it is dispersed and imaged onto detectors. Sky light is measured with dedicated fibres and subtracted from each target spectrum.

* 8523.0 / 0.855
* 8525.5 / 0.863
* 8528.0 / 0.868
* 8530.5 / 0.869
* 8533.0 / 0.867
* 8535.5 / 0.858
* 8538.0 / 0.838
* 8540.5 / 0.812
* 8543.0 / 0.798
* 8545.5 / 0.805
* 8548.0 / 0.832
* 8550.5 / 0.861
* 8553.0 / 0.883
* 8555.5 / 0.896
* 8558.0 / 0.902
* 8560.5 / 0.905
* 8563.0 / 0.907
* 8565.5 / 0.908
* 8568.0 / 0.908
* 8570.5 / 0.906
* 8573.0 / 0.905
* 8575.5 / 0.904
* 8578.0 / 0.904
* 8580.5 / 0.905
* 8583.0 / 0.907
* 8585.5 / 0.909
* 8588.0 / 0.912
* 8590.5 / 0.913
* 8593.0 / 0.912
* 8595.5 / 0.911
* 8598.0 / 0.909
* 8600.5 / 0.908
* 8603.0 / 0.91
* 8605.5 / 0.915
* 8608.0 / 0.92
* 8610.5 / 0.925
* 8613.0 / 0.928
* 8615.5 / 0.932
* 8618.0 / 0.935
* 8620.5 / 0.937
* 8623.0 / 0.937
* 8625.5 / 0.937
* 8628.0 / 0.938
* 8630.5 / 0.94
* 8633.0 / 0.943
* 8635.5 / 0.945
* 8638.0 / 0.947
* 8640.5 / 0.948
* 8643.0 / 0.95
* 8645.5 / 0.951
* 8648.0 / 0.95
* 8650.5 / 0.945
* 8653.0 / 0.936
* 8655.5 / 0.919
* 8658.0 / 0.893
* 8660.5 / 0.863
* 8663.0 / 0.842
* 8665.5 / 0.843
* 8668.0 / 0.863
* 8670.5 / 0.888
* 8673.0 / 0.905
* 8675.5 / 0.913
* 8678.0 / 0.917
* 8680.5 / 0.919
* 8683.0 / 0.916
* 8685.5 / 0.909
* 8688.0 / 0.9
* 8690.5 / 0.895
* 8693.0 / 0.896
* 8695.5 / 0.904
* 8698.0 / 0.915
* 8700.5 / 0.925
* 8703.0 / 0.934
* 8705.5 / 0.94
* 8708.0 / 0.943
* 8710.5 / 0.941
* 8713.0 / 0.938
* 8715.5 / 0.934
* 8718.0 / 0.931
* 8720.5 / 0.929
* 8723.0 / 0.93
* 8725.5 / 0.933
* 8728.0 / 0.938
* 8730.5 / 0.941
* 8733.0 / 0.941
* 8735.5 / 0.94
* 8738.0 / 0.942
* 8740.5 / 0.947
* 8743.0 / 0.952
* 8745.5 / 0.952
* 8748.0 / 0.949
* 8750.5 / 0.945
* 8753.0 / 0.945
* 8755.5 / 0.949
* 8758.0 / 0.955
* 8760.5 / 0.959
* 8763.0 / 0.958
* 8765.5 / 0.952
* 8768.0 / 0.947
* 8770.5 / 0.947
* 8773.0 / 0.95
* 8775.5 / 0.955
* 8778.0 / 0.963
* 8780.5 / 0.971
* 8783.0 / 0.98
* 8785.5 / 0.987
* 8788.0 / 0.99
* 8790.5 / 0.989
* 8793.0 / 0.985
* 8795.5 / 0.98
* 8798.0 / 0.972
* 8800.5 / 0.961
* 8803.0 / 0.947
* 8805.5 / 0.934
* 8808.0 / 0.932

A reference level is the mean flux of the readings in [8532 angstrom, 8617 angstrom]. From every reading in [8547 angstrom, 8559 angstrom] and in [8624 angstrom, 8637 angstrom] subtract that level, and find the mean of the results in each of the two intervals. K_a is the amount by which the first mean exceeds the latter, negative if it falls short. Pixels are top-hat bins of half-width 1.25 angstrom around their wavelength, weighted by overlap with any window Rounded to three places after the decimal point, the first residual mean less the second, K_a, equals -0.066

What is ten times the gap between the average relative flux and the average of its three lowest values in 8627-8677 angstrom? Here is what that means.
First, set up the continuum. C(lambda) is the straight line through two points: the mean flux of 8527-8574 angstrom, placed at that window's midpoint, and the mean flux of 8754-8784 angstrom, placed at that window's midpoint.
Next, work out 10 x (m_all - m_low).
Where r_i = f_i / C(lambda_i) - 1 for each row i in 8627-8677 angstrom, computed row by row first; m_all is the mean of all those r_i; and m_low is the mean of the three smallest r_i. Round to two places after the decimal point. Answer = 0.79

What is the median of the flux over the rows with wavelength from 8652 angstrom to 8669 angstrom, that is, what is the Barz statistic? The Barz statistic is 0.863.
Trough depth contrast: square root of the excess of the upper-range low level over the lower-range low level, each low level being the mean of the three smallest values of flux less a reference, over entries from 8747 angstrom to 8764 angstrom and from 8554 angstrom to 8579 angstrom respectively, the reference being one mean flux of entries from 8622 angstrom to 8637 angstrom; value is 0.214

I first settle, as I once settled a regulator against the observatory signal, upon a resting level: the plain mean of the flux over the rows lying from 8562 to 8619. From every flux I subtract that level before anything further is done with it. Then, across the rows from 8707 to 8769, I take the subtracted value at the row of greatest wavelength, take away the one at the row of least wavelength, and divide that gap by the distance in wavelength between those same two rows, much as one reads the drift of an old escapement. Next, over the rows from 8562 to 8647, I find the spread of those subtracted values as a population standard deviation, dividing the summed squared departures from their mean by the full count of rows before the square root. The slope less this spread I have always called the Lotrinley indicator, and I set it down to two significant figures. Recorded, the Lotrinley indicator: -0.016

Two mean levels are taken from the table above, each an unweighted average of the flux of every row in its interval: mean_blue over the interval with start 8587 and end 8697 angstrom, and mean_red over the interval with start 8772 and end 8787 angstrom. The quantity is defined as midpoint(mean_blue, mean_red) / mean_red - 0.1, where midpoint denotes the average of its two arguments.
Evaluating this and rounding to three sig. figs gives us 0.873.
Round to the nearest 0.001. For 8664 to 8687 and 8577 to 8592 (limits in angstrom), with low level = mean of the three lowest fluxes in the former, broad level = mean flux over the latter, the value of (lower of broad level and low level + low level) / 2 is 0.865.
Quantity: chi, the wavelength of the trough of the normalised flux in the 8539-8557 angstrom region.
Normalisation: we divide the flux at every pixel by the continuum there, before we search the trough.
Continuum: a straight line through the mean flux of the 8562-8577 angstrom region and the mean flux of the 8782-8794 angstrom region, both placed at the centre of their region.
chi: 8543.0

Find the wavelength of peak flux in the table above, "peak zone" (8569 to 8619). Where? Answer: 8618.0 angstrom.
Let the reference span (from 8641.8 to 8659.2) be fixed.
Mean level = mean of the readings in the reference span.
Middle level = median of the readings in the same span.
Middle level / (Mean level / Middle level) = 0.955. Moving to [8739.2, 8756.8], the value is 0.950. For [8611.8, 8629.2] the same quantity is 0.939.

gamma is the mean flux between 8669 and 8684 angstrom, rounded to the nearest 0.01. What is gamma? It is 0.91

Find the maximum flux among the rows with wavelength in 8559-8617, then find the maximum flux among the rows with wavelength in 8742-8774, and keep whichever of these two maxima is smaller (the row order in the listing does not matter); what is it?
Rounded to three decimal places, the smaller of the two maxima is 0.932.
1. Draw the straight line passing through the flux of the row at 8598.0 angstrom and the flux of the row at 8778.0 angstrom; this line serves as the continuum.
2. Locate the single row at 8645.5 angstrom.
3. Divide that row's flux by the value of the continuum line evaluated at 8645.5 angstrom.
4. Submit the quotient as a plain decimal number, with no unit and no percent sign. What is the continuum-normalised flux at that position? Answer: 1.03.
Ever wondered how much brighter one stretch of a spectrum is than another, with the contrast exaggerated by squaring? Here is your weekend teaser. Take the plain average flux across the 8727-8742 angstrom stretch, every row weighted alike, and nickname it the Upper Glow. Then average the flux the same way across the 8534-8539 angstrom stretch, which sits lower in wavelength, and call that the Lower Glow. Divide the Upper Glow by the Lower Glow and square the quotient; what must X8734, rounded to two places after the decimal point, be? 1.23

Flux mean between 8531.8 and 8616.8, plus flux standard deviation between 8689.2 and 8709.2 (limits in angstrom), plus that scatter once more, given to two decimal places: 0.93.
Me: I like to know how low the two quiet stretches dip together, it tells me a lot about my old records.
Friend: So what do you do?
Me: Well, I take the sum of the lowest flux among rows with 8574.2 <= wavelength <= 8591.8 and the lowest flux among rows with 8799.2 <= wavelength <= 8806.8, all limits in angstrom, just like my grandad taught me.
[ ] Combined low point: 1.838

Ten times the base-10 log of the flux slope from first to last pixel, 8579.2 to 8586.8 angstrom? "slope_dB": -31.0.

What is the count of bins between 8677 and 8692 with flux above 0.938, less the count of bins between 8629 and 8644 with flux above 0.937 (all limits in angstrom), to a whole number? -6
